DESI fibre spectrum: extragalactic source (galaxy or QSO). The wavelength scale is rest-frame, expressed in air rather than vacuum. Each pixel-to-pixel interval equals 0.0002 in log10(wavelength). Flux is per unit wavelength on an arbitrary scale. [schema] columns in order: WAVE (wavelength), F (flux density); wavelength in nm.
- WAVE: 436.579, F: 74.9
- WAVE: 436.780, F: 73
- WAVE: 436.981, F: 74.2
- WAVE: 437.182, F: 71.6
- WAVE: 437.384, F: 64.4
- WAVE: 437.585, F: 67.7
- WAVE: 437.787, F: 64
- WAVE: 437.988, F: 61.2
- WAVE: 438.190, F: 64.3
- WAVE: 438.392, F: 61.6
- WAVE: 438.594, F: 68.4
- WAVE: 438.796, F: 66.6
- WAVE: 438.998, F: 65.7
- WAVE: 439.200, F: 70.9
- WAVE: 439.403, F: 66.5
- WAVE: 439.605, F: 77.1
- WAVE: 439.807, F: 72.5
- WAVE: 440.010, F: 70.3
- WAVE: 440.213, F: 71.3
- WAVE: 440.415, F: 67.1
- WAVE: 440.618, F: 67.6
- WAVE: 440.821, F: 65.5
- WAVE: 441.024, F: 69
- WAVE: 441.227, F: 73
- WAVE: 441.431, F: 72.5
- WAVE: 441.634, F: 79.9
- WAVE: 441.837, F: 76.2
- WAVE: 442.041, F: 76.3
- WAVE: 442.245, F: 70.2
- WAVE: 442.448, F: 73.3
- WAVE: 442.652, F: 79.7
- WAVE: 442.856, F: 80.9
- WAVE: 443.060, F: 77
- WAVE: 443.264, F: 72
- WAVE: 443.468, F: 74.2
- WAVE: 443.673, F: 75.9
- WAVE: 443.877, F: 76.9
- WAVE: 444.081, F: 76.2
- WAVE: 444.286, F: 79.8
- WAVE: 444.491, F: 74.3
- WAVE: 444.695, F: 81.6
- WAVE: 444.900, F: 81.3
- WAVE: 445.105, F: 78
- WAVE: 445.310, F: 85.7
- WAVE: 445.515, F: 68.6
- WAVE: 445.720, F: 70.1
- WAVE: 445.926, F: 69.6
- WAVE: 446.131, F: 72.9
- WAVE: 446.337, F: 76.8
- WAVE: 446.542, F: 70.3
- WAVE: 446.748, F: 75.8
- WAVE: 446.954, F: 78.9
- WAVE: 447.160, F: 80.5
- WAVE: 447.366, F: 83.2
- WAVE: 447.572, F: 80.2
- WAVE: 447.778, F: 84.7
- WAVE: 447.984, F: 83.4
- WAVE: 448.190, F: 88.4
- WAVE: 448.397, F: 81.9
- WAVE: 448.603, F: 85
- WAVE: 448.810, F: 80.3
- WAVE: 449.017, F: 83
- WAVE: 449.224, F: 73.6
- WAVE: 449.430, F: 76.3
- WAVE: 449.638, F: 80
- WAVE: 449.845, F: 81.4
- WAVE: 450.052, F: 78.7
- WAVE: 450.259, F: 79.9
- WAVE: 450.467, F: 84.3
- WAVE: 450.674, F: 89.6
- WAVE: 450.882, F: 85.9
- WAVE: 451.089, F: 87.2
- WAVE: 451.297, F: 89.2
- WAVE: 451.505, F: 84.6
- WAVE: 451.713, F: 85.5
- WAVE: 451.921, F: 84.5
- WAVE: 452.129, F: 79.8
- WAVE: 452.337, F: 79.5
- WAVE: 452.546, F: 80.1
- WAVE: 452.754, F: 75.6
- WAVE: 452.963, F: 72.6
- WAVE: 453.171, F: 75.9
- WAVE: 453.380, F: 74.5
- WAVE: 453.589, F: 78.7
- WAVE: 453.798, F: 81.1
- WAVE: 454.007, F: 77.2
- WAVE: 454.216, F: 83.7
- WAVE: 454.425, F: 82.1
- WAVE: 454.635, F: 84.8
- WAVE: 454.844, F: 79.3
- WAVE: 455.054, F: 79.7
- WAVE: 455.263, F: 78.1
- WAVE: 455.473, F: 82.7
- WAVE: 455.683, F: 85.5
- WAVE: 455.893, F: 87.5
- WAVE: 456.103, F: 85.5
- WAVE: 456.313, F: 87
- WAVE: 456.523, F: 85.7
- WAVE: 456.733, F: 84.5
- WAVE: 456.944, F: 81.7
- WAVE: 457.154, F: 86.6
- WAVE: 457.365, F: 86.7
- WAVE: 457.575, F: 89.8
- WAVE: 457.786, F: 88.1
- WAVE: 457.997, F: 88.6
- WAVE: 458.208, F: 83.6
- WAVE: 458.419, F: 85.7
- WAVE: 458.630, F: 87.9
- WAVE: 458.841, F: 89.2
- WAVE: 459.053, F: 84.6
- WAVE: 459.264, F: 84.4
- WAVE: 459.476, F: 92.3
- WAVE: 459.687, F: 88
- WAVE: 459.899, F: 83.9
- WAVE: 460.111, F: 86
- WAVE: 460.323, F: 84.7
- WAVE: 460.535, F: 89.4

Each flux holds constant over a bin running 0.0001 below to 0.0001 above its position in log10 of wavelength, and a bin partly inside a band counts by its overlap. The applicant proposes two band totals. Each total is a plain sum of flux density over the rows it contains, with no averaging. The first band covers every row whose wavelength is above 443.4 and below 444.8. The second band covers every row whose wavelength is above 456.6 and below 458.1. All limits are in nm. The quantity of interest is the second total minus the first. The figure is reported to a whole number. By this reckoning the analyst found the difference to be 67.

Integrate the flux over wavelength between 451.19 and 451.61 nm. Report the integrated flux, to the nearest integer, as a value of 36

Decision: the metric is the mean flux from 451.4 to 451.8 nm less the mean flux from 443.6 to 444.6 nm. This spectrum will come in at 8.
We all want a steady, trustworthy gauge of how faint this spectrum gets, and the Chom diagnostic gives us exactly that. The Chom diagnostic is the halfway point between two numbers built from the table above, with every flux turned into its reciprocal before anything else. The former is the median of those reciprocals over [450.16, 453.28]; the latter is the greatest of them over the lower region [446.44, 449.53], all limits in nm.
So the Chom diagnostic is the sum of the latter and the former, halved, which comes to 0.0130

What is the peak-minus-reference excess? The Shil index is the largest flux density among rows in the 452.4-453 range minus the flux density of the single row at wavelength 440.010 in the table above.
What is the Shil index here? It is 10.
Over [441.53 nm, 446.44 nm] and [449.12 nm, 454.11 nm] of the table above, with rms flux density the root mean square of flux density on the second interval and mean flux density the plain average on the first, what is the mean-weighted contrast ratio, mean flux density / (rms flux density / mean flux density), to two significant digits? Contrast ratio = 72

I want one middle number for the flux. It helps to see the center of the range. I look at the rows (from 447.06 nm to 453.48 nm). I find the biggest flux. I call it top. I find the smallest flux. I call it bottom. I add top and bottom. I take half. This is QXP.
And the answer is 81.1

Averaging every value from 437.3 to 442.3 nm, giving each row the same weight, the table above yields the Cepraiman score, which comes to 69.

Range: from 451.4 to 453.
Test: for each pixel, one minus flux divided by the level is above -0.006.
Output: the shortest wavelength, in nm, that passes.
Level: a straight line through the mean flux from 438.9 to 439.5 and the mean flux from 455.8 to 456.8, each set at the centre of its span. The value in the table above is 452.129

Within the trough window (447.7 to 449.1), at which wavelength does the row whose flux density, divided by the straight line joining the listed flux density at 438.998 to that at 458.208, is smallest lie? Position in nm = 448.810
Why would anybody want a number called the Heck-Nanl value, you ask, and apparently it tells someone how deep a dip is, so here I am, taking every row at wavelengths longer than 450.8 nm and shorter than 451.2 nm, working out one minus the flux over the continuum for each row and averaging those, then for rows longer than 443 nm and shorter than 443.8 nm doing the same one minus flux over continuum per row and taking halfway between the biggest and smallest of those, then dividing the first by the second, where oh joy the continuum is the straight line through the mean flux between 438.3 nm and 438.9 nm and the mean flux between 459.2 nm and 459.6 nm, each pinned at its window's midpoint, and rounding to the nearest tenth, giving 1.7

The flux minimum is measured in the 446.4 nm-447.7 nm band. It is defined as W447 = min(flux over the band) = 70.3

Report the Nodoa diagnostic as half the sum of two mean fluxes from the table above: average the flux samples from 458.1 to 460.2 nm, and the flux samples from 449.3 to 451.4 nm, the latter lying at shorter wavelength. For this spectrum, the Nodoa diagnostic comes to 85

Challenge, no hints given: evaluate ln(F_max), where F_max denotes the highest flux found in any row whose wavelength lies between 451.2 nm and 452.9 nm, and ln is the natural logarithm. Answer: 4.49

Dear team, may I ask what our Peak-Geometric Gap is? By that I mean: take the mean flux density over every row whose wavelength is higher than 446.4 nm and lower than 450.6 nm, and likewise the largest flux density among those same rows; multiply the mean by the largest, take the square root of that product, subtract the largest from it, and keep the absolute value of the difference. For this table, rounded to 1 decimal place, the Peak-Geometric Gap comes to 4.0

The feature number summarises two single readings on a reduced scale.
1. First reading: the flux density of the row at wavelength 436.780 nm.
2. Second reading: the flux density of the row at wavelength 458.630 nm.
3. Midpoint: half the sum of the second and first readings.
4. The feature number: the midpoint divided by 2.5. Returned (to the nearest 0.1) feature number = 32.2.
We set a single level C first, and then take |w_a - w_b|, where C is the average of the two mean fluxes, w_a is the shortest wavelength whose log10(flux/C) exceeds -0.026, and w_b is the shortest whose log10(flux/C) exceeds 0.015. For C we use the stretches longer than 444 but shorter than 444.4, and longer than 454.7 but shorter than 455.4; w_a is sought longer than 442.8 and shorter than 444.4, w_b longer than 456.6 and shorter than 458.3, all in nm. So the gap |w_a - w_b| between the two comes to 13.88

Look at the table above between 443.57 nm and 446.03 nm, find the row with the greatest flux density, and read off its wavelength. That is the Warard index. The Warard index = 445.310 nm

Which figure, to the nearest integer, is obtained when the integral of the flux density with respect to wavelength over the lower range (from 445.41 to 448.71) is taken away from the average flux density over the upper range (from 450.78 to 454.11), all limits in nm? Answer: -177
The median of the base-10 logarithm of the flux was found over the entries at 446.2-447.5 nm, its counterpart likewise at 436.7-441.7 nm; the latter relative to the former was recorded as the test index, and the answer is 0.97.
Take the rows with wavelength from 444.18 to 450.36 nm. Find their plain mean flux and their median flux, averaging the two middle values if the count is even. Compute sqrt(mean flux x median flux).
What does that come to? 79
